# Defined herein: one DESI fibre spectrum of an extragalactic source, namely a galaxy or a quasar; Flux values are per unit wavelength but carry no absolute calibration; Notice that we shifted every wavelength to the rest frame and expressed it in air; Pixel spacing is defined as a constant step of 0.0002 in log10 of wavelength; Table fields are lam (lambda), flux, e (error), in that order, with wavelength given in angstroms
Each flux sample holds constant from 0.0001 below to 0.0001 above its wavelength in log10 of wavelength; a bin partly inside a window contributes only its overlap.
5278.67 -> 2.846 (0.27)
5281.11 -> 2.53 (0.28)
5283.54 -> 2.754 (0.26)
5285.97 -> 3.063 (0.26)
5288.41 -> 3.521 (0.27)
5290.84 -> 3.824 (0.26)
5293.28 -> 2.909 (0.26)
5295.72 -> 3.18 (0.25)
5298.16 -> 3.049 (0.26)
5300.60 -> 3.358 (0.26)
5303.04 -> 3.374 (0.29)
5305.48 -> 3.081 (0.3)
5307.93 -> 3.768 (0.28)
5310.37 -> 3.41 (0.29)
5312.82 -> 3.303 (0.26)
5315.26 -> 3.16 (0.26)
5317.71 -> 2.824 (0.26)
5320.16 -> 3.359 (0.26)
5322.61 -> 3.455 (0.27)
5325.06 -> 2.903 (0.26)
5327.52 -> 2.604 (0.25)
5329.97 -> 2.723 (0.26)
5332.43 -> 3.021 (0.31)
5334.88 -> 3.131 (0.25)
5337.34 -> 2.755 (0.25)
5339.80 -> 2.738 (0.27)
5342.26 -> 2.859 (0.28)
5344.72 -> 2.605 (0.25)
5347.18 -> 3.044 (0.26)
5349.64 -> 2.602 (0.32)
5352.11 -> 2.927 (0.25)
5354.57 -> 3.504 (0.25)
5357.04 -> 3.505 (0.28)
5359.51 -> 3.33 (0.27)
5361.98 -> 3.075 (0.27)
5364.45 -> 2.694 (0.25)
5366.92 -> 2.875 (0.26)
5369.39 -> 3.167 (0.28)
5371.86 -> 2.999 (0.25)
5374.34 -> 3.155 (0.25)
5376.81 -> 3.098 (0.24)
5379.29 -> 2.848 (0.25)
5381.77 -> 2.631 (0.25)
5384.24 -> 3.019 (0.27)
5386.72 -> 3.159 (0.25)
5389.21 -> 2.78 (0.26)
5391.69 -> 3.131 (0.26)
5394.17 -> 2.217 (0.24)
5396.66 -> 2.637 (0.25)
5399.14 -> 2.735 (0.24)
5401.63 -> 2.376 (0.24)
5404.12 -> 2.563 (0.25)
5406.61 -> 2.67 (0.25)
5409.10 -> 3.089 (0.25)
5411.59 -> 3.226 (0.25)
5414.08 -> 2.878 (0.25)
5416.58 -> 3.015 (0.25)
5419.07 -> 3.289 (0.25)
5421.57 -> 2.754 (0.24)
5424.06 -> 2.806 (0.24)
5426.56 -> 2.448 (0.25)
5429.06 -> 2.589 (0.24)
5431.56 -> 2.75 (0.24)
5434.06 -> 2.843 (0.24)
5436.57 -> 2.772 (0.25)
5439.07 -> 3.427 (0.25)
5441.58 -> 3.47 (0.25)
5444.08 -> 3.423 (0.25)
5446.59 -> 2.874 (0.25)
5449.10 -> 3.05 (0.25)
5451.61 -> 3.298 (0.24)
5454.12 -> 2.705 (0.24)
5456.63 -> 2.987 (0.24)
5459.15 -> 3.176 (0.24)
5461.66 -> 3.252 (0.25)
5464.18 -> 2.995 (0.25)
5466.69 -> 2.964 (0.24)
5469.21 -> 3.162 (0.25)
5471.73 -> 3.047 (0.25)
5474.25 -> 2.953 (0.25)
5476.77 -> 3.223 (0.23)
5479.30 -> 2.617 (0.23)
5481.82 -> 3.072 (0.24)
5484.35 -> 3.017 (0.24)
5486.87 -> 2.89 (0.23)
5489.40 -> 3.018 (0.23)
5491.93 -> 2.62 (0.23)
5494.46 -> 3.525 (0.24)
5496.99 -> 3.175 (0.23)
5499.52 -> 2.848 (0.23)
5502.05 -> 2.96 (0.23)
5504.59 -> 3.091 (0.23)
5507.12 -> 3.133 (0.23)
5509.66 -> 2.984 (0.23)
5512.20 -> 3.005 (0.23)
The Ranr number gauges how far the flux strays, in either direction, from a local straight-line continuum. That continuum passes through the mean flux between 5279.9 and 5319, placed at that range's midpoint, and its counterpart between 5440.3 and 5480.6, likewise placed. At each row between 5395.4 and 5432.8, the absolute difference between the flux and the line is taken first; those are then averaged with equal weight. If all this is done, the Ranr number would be 0.361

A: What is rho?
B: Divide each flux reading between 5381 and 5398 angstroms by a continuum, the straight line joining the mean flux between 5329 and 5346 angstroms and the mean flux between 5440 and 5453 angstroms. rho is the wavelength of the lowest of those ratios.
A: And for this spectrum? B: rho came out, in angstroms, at 5394.17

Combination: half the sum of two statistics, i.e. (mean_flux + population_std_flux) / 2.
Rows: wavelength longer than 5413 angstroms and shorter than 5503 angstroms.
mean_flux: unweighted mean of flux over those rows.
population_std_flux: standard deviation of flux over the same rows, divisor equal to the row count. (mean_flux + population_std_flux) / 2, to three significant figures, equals 1.63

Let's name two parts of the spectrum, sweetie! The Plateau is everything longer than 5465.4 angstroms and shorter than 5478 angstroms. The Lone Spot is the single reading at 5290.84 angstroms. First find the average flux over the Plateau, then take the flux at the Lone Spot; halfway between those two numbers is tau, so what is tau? 3.45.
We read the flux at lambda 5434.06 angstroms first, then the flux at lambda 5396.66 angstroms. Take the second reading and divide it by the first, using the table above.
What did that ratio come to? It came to 0.93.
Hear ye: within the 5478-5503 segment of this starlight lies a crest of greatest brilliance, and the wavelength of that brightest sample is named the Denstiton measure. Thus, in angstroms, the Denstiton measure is 5494.46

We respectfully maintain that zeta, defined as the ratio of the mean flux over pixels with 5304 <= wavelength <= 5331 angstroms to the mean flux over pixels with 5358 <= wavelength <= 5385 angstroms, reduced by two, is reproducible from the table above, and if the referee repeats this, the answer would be -0.95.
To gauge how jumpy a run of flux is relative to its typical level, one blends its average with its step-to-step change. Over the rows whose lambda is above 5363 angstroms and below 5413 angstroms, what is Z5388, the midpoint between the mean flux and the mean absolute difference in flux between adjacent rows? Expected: 1.56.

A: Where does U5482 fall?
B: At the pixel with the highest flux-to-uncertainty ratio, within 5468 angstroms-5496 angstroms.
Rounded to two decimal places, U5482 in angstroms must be 5494.46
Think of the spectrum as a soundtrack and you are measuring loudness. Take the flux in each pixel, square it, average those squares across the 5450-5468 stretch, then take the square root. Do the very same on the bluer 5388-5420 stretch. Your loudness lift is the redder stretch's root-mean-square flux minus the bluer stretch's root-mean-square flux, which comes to 0.23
